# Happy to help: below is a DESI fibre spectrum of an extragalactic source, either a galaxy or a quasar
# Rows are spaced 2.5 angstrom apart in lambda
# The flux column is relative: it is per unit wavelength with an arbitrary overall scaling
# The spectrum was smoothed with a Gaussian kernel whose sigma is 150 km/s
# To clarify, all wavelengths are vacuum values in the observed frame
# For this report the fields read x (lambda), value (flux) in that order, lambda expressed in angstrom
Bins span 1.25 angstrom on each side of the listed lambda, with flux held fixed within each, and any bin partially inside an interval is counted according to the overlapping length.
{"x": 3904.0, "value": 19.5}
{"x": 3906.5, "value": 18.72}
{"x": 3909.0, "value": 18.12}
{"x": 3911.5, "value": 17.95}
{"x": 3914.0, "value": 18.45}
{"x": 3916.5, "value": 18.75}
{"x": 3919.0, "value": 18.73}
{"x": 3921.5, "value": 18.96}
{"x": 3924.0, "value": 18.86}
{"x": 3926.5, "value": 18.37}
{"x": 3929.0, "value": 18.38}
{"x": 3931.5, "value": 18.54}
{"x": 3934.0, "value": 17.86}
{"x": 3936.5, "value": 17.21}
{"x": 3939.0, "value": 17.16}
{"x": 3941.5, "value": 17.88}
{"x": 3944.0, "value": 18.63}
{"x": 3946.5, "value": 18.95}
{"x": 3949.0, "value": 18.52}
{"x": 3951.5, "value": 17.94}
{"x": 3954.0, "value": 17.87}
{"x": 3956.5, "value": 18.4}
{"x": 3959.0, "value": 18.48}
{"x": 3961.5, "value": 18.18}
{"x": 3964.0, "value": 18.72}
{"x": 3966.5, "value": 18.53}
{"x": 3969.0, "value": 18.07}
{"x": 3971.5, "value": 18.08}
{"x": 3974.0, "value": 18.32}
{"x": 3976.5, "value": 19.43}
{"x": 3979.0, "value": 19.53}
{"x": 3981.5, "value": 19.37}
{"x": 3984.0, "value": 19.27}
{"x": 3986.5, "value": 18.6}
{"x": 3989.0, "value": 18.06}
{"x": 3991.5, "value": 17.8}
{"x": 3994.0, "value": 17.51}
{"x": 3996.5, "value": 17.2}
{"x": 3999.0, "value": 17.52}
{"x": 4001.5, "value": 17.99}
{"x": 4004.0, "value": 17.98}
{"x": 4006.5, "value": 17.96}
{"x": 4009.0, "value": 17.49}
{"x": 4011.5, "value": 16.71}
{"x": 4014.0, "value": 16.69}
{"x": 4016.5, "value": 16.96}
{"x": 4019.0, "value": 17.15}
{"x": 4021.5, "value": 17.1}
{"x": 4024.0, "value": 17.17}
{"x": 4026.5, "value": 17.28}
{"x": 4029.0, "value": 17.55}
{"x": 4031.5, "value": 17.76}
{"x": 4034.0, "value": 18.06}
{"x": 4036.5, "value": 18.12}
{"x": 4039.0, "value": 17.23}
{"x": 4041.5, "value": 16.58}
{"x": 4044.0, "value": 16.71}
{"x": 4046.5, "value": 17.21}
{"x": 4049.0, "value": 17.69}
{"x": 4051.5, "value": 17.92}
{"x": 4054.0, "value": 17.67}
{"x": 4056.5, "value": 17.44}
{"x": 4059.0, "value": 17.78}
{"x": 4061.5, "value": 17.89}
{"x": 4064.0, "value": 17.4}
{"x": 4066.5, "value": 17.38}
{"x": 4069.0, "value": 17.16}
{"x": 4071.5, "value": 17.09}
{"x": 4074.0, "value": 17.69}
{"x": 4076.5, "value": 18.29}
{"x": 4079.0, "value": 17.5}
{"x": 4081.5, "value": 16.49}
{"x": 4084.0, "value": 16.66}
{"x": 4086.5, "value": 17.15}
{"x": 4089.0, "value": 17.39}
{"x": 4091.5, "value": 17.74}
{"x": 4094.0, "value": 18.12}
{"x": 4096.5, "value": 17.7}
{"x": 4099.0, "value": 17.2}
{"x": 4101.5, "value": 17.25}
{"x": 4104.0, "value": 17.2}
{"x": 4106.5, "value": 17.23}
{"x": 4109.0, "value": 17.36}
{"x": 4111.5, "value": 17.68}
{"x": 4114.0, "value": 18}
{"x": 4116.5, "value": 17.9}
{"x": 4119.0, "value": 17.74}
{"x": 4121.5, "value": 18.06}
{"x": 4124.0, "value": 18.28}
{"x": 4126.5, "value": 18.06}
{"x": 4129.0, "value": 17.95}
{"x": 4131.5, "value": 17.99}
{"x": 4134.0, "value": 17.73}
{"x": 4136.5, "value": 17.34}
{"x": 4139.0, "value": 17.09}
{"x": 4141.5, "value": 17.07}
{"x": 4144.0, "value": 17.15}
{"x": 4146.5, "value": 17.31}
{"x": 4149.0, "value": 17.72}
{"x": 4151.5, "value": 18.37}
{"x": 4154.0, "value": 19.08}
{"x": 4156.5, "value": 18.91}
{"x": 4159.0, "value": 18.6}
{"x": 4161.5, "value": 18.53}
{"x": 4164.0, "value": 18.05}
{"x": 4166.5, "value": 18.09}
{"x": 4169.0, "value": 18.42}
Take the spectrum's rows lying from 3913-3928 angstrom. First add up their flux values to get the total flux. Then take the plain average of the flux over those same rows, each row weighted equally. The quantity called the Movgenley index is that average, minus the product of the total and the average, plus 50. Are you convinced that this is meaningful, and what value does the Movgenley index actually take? -2026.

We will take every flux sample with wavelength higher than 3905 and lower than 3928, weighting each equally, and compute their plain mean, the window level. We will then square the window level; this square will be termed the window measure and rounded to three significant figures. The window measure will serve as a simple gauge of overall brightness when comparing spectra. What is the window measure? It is 344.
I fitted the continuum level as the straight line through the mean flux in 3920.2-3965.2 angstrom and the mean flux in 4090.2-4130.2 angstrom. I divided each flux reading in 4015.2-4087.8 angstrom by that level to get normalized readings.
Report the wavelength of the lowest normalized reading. 4041.5 angstrom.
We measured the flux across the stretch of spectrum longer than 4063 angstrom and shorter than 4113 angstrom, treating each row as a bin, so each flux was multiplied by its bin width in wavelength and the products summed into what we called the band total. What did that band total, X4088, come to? 869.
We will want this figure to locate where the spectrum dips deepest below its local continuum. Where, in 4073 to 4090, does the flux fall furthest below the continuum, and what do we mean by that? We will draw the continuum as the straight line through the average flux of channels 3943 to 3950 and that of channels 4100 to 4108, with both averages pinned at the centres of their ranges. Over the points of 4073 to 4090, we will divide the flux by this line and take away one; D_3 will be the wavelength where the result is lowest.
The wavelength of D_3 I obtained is 4081.5 angstrom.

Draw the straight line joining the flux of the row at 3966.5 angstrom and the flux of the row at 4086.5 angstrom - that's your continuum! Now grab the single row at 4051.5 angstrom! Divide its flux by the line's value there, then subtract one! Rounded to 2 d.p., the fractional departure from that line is 0.02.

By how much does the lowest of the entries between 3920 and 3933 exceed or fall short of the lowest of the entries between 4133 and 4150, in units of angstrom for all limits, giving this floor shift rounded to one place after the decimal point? 1.3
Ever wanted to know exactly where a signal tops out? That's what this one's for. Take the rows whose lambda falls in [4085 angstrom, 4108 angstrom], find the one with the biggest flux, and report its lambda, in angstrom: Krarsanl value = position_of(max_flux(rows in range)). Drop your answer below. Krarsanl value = 4094.0 angstrom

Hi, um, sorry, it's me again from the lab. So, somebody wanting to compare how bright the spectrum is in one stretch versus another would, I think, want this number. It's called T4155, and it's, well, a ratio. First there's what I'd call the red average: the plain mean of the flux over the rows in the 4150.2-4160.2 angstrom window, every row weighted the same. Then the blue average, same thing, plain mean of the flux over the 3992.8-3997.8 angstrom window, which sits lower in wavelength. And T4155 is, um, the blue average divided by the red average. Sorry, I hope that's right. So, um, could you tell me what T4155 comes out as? 0.93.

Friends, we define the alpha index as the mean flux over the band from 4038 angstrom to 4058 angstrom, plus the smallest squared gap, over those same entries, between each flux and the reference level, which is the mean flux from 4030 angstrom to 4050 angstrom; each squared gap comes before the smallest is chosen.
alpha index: 17.31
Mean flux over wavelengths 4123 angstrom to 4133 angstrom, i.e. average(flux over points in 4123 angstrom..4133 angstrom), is 18.1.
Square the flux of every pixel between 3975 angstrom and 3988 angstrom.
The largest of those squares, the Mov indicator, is 381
